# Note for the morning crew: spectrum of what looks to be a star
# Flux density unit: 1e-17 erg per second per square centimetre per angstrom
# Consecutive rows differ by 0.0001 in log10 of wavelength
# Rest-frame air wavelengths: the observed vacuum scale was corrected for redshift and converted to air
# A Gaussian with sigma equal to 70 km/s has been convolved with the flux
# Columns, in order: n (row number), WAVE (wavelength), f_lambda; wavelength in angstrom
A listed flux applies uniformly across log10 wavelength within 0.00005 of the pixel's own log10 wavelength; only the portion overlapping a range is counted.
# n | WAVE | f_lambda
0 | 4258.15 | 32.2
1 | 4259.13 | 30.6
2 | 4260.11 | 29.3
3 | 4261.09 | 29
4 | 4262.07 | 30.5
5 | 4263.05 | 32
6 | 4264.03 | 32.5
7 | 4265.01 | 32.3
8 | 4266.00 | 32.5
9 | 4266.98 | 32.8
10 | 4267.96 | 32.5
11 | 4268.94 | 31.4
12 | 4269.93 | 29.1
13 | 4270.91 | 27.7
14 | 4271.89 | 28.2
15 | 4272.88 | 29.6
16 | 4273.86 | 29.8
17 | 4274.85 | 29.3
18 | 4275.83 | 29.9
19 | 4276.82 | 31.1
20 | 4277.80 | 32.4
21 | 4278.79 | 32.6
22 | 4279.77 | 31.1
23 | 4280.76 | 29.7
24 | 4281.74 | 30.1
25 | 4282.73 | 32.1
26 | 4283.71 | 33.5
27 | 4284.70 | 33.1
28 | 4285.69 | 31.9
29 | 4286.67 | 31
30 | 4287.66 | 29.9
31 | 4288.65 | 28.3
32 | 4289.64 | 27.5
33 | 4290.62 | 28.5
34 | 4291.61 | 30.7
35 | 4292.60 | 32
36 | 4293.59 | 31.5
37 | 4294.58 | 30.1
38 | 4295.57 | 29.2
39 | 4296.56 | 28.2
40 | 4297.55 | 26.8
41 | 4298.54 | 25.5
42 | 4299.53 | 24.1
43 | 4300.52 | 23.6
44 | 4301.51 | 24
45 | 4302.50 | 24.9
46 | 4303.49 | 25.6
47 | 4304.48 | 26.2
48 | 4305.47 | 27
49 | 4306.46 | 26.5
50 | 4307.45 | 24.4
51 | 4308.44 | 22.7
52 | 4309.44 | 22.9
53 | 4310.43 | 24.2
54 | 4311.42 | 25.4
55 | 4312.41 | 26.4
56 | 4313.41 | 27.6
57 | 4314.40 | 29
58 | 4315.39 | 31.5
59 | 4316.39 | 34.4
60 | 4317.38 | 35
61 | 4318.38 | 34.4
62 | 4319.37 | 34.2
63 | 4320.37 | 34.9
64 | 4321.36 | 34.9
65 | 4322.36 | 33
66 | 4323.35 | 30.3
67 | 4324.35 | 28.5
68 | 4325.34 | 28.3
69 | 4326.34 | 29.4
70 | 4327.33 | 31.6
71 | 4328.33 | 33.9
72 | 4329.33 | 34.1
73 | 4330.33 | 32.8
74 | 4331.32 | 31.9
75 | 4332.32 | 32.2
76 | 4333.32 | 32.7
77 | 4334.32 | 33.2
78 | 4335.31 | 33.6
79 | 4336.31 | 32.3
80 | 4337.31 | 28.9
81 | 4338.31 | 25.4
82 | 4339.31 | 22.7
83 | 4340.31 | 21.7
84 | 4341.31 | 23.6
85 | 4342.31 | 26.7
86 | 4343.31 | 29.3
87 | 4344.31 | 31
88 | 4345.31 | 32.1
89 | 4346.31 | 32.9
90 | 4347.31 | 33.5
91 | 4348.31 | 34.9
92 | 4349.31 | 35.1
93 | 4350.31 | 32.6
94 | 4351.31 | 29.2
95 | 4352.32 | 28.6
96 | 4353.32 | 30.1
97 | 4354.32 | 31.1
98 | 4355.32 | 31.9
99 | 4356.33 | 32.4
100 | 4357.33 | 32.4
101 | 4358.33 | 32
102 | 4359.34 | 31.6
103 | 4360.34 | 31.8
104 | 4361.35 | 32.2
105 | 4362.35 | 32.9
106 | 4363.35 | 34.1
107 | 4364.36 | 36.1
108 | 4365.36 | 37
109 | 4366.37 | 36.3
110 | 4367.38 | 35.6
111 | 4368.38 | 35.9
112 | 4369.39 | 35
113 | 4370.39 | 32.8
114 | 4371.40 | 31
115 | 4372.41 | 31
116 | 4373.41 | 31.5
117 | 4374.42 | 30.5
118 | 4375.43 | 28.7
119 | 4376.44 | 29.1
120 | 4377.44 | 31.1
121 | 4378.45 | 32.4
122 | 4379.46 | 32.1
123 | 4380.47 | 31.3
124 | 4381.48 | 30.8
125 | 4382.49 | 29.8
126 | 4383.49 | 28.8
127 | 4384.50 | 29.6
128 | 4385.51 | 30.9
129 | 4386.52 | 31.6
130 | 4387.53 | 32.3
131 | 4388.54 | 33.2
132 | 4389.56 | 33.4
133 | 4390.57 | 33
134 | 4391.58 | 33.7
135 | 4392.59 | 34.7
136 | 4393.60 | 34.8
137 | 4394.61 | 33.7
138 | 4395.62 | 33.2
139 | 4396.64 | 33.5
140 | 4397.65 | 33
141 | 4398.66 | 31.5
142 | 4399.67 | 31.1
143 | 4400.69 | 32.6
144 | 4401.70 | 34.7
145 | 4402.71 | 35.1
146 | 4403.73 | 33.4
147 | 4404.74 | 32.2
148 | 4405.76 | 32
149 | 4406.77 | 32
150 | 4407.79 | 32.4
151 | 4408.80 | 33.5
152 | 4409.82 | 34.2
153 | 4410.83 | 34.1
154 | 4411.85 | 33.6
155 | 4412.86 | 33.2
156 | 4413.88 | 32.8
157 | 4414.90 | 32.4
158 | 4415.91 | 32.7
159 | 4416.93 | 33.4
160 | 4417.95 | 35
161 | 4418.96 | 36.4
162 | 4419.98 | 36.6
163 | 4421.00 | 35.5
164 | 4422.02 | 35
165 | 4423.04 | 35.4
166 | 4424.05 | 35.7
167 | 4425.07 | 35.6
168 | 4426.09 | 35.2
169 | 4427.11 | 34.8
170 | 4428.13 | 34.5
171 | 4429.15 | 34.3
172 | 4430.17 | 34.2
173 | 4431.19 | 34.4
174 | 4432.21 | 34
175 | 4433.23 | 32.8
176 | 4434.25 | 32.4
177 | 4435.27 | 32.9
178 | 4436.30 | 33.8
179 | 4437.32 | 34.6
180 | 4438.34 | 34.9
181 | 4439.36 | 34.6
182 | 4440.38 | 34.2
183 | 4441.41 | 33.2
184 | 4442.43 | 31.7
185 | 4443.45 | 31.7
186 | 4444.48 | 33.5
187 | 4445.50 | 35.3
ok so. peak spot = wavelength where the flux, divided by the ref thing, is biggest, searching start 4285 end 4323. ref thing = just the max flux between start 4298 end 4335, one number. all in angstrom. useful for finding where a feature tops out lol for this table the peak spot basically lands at 4317.38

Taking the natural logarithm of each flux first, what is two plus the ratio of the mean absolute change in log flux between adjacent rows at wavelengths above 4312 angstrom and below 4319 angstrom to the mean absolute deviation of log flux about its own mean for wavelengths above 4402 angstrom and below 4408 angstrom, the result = 3.8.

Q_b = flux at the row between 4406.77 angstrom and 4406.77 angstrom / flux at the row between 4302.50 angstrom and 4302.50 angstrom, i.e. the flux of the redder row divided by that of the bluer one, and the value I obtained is 1.29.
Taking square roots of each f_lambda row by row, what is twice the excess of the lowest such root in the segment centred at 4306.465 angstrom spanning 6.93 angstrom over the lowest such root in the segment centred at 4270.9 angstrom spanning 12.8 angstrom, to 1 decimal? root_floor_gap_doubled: -1.0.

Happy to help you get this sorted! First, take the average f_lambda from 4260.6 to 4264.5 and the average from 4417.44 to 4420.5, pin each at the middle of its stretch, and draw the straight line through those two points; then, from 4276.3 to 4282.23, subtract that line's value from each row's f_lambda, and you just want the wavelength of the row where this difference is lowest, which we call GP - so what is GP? 4280.76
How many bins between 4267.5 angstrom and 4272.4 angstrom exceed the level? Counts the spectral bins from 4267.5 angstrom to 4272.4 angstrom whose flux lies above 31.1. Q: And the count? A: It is 2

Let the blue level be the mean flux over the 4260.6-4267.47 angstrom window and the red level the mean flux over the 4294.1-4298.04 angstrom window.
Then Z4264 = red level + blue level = 60.2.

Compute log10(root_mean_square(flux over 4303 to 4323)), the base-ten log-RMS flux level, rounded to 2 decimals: 1.47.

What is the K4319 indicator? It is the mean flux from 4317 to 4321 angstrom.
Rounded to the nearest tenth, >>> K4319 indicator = 34.6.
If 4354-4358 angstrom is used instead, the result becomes 32.0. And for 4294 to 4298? 28.6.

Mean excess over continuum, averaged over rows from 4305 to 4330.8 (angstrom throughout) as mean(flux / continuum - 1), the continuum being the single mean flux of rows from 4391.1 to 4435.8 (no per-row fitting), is -0.12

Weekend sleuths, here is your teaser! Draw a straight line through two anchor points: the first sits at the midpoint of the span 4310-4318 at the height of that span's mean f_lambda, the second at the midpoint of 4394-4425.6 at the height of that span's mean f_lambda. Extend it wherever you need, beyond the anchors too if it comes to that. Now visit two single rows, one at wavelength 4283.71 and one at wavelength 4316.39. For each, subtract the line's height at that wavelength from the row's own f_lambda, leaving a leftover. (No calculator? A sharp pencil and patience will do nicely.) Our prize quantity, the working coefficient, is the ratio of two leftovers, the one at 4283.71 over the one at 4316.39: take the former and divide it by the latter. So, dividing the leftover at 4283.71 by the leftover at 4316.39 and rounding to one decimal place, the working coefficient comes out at 1.1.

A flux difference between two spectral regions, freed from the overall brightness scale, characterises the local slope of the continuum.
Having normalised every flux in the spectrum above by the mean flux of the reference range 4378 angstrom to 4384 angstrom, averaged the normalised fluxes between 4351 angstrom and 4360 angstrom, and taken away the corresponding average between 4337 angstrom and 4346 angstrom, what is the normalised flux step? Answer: 0.14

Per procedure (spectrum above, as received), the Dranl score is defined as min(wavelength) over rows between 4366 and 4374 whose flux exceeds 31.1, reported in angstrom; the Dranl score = 4366.37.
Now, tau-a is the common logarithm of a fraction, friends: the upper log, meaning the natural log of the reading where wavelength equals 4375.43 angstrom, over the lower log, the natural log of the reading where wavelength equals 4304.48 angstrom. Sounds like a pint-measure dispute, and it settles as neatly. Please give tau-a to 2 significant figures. 0.012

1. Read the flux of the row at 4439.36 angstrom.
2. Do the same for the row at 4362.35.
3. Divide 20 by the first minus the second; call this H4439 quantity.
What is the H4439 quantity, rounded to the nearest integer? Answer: 12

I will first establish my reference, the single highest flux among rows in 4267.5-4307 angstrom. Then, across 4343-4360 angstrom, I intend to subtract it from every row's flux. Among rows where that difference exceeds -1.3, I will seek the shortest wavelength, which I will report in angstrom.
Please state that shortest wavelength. 4346.31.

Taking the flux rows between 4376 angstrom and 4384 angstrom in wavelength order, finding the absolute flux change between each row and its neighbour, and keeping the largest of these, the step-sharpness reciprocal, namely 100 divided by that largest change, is 50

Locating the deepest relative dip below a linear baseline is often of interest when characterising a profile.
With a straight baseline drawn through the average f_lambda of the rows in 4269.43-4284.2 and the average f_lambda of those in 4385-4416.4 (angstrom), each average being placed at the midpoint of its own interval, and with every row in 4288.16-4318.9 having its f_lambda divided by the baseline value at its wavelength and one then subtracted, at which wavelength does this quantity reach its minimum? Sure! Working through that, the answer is 4308.44 angstrom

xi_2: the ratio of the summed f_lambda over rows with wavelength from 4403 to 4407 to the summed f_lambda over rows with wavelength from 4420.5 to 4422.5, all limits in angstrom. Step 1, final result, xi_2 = 1.8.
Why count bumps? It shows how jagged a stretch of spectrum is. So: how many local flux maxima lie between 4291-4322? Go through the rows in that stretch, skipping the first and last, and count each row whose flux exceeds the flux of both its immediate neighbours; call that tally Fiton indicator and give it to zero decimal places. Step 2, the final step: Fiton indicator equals 3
